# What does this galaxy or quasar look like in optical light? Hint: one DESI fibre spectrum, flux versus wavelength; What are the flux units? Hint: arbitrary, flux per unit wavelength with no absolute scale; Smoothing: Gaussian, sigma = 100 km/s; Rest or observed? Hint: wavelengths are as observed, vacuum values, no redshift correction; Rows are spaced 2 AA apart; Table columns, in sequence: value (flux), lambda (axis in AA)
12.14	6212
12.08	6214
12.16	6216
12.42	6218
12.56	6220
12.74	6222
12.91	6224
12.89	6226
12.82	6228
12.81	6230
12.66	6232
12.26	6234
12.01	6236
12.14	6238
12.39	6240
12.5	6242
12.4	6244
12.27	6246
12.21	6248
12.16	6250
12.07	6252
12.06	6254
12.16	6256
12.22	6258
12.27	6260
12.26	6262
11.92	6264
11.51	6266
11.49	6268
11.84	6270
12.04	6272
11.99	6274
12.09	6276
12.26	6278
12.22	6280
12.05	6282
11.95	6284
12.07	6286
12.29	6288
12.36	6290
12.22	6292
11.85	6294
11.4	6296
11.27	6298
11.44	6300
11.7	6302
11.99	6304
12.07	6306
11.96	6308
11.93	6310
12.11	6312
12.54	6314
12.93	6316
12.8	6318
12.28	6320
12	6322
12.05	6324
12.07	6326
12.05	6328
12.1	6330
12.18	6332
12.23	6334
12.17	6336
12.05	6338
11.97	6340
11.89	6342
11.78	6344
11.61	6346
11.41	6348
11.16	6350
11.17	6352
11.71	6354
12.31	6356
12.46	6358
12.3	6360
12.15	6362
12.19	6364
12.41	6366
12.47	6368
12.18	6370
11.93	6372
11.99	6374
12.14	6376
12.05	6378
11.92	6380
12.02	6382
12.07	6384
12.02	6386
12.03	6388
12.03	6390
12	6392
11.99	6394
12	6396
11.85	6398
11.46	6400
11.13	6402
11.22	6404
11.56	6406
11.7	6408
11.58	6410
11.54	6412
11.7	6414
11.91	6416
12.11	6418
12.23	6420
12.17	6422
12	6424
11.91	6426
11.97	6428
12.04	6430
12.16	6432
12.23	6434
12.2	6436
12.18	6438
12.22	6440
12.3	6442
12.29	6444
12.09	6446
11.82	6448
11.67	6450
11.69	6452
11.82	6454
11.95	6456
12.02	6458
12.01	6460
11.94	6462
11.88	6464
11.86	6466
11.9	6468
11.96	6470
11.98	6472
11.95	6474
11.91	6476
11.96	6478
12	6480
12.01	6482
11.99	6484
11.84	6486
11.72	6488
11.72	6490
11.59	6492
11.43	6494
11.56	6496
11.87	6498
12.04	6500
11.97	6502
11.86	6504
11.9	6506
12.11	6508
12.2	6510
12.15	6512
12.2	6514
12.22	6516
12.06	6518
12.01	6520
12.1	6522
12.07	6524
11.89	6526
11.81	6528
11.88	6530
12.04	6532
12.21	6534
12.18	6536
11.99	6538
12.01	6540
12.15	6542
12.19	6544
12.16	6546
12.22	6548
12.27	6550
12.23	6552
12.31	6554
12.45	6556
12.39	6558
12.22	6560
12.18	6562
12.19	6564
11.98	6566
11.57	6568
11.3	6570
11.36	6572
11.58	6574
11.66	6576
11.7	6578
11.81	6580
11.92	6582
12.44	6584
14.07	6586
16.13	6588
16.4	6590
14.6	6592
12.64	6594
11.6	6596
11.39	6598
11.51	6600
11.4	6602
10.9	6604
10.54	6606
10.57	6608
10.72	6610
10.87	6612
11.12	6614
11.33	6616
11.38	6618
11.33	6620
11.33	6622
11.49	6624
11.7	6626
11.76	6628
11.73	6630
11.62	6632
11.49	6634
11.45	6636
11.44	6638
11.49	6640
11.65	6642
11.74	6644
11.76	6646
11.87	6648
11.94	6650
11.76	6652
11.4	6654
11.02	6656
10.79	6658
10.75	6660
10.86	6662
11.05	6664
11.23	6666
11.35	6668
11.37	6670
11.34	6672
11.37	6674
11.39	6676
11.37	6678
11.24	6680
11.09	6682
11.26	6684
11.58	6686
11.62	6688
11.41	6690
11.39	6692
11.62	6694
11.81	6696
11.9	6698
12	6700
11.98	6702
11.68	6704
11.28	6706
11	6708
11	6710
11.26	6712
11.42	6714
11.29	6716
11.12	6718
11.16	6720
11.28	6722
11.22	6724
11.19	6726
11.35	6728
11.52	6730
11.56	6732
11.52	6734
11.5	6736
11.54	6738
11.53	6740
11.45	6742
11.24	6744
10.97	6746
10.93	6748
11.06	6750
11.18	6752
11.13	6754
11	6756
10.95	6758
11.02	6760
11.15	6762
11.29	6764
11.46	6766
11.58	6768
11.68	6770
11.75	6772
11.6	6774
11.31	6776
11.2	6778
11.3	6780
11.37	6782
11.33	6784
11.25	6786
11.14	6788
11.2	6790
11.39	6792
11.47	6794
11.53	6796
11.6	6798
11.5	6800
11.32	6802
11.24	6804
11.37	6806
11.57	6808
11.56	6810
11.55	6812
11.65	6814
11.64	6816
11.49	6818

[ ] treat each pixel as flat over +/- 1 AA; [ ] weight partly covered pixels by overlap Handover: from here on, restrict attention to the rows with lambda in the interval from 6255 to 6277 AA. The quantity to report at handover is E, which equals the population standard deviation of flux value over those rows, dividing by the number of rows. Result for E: 0.26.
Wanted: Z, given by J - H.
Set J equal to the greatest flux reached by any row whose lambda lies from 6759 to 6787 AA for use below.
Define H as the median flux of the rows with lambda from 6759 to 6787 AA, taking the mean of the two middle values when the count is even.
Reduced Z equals 0.43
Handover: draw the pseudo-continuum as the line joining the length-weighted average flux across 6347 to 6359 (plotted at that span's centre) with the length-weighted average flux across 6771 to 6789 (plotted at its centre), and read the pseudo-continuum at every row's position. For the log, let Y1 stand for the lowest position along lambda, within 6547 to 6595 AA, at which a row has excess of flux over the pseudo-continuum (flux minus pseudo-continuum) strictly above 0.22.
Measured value 6548 AA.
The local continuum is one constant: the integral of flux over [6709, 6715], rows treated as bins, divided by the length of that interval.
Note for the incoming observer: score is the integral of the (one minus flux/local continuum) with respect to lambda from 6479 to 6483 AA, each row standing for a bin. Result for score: -0.277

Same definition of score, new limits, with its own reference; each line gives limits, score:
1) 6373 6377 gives -0.299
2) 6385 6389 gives -0.284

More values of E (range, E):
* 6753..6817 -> 0.21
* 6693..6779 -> 0.28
